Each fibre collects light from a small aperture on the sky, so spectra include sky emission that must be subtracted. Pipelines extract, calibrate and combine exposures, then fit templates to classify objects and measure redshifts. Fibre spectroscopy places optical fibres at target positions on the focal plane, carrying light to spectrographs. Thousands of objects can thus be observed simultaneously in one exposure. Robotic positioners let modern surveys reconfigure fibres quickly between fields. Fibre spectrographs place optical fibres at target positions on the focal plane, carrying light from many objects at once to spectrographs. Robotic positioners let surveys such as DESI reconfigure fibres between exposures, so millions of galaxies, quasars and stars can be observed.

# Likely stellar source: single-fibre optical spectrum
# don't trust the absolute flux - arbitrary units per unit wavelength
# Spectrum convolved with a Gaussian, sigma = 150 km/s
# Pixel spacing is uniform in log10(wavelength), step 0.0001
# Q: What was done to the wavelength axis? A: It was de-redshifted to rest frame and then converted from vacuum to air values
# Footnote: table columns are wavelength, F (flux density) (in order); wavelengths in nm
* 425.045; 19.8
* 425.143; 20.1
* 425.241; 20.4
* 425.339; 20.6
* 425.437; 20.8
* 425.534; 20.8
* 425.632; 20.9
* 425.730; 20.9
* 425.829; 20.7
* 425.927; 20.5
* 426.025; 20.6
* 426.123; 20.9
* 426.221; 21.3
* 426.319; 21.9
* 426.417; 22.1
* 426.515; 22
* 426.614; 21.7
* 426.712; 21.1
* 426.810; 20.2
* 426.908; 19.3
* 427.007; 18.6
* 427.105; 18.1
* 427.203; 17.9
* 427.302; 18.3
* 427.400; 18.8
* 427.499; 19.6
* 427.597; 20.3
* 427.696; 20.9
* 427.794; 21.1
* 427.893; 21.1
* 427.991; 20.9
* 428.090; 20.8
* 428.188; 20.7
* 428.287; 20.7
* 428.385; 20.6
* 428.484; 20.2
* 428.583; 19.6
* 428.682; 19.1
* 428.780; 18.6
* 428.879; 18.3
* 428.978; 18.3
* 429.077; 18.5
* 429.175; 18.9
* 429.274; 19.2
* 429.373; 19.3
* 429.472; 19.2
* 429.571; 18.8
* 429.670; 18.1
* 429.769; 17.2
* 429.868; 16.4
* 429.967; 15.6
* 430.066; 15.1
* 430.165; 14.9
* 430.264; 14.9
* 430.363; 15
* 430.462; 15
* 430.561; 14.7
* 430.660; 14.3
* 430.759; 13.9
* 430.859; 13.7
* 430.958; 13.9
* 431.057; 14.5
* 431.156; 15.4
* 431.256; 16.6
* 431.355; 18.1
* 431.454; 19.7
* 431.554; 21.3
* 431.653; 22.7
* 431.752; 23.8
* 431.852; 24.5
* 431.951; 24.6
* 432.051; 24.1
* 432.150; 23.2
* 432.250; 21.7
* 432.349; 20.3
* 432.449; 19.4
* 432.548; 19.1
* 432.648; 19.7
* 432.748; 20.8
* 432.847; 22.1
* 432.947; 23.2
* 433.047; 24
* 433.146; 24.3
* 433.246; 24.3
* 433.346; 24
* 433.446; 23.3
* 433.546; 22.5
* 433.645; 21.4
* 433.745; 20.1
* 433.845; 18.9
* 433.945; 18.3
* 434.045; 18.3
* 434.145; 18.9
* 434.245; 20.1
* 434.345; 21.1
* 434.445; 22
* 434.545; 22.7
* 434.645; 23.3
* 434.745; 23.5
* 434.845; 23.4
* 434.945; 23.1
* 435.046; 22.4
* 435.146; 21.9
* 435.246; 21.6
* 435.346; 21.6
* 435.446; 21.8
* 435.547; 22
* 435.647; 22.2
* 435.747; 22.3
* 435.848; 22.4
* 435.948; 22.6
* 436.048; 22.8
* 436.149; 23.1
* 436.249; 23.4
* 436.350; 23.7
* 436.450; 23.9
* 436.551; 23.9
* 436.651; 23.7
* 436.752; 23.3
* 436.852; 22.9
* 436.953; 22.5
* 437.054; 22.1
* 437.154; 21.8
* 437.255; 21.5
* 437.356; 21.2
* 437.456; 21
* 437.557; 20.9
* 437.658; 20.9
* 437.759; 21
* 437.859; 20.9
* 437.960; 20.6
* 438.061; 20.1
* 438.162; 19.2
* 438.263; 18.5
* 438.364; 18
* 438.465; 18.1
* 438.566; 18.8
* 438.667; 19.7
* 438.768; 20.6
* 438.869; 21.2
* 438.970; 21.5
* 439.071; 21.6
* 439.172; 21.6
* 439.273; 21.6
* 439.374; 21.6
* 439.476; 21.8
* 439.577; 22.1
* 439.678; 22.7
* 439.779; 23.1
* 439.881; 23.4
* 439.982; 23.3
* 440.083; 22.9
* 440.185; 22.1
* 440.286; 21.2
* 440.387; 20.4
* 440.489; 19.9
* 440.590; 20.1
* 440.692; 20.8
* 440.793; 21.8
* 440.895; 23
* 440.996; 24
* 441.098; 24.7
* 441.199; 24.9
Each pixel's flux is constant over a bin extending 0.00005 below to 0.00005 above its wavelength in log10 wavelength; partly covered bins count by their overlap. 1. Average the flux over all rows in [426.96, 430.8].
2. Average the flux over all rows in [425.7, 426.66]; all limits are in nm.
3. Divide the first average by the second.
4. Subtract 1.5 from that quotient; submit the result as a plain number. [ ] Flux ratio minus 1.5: -0.64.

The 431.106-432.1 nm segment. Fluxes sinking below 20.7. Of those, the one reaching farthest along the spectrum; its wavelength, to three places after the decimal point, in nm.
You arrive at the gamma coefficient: 431.454 nm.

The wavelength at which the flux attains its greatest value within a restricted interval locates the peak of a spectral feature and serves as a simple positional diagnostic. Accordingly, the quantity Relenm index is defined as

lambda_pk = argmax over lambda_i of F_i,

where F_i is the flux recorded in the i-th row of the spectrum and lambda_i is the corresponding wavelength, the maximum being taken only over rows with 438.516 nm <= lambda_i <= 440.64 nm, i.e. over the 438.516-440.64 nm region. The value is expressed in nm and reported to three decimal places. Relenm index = 439.881 nm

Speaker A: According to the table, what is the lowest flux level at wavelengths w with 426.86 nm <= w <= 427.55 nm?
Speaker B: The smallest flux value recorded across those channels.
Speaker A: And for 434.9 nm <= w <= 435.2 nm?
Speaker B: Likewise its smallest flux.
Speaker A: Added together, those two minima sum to 39.8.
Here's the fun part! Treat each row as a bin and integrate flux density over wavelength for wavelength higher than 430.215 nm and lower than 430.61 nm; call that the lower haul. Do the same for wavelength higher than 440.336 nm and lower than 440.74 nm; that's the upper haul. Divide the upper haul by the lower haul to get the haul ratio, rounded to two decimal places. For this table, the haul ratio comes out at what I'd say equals 1.39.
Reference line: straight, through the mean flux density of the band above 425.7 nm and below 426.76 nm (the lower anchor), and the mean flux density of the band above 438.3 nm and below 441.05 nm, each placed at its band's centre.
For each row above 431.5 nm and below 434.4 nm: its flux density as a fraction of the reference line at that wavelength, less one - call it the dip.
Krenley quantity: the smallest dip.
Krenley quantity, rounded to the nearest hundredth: -0.14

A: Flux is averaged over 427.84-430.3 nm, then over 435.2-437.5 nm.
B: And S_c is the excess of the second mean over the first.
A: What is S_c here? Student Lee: 3.9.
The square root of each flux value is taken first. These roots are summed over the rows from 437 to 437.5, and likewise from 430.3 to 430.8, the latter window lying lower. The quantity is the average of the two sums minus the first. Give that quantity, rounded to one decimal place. -2.1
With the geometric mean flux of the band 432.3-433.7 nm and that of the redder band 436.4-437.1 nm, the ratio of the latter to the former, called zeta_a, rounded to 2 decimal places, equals 1.06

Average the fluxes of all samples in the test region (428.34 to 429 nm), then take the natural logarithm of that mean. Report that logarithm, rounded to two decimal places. 2.96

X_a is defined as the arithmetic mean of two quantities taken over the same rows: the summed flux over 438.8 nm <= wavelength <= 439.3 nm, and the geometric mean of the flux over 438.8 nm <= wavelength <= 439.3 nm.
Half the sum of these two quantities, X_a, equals 64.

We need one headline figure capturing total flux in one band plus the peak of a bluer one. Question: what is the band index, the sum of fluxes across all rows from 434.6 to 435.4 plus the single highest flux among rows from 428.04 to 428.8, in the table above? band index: 202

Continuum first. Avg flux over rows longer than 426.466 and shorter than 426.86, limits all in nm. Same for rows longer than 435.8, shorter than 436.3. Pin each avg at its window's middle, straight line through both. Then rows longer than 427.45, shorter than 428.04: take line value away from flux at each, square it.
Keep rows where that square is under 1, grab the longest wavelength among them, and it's 427.991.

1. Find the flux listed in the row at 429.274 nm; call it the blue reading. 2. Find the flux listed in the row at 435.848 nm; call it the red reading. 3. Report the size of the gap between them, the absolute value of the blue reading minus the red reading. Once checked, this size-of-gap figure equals 3.2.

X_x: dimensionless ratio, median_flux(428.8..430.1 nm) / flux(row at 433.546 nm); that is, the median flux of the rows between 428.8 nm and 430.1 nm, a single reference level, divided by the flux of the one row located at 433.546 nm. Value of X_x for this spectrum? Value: 0.81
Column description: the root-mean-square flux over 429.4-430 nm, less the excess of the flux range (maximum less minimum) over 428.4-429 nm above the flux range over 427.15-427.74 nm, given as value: 18.7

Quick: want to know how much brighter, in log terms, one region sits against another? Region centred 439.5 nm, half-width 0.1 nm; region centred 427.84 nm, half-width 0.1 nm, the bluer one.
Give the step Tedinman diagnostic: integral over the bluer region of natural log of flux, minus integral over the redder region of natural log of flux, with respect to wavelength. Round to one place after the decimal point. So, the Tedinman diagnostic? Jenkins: 0.0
